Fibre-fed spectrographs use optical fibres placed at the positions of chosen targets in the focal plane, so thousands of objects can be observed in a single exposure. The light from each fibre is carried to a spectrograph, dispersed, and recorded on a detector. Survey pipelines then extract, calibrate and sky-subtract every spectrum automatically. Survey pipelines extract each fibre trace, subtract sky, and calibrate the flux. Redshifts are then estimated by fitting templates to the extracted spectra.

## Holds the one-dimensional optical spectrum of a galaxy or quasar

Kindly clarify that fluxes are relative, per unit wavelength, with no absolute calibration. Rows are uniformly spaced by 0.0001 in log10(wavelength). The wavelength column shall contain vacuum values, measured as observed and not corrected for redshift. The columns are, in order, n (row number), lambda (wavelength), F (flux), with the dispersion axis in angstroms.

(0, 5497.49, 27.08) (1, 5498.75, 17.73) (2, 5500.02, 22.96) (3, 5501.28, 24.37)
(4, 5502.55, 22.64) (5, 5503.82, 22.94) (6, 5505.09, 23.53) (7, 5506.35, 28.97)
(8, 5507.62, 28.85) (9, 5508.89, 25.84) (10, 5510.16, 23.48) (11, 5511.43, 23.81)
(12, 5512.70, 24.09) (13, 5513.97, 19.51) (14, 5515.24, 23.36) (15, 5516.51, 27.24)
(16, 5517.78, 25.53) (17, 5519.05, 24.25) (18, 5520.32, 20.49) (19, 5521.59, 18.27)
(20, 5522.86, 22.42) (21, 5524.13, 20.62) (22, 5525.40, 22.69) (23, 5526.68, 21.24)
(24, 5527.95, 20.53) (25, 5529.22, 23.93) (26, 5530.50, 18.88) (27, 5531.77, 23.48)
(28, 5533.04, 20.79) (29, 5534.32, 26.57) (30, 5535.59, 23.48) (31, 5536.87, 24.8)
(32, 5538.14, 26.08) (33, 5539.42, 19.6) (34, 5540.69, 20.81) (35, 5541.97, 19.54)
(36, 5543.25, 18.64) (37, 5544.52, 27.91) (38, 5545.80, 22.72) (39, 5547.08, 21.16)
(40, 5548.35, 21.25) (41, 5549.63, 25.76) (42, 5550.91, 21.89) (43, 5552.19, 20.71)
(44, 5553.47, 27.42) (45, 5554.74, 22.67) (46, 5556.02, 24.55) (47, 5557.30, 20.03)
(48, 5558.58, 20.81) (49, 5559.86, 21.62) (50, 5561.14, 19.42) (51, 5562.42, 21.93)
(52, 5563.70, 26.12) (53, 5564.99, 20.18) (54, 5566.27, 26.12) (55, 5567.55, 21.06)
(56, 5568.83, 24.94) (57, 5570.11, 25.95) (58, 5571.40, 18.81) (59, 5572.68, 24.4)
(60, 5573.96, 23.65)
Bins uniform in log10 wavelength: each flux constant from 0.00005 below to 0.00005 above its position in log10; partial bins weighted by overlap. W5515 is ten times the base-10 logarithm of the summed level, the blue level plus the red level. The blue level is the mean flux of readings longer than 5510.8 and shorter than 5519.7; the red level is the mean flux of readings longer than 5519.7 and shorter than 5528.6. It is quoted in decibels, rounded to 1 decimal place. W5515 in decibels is 16.5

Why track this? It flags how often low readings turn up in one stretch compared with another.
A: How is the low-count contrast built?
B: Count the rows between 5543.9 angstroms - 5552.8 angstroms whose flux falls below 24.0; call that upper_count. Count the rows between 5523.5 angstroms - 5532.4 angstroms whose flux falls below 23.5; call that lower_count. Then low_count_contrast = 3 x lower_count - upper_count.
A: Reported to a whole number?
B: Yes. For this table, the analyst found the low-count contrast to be 13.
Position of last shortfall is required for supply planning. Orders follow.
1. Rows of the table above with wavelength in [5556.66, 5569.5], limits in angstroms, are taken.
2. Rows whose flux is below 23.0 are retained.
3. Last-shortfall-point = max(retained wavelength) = 5567.55 angstroms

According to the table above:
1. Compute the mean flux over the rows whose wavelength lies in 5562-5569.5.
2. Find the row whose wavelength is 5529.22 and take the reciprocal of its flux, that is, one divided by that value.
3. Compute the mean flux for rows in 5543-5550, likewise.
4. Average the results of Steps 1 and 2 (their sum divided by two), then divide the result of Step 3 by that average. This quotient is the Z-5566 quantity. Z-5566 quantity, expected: 1.96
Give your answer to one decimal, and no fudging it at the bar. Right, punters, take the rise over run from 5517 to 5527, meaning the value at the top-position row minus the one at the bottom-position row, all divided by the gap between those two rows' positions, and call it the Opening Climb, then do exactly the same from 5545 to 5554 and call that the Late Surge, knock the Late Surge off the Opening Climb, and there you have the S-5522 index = -1.1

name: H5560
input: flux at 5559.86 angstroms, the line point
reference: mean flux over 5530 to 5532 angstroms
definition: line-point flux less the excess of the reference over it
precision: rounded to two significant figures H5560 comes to 22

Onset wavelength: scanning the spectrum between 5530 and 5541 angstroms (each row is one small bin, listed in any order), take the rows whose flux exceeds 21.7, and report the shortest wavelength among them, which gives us 5531.77 angstroms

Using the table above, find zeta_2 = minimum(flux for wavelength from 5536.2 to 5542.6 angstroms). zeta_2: 19.54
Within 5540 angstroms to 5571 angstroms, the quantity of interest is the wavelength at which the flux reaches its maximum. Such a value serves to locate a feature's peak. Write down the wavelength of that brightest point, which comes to 5544.52 angstroms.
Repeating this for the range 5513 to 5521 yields 5516.51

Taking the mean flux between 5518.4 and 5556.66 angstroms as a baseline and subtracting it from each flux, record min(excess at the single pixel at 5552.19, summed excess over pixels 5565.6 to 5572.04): -1.7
